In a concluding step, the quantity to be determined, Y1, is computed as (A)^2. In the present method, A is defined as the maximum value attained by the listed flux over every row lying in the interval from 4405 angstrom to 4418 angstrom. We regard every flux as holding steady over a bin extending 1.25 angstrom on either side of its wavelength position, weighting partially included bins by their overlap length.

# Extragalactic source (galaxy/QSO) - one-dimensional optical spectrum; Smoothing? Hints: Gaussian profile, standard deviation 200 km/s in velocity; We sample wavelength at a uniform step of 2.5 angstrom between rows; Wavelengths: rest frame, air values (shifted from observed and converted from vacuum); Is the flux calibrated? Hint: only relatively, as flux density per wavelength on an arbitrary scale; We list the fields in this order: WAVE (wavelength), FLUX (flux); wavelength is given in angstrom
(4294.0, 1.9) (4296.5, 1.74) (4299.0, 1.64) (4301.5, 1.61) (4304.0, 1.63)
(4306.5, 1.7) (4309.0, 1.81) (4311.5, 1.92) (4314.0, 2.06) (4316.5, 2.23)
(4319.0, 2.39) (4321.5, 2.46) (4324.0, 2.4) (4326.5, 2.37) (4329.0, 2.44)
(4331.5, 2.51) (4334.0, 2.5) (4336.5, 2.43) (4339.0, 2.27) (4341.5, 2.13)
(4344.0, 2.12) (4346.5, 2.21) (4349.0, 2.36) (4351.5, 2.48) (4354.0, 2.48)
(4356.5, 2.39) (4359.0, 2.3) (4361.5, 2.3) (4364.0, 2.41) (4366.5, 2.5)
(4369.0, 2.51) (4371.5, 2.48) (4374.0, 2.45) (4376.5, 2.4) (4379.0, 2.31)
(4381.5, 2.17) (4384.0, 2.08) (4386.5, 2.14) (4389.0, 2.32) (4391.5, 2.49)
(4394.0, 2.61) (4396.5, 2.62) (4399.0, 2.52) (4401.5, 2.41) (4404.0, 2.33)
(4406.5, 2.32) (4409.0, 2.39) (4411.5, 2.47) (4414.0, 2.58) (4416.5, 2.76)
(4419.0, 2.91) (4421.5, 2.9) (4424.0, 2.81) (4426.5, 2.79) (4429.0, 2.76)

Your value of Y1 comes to 7.6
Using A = 2.76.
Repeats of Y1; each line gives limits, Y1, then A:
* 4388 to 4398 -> 6.9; 2.62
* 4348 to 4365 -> 6.2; 2.48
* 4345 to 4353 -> 6.2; 2.48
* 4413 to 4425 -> 8.5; 2.91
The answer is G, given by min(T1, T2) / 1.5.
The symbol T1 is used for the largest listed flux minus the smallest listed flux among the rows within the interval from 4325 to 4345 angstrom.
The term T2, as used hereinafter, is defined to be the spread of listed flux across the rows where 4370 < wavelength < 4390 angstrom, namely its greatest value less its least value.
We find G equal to 0.26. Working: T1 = 0.39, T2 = 0.40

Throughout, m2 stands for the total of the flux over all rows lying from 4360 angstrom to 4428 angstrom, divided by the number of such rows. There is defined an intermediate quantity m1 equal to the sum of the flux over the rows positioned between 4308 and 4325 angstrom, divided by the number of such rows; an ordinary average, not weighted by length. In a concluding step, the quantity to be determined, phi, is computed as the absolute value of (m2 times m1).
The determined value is 5.4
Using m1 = 2.18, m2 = 2.48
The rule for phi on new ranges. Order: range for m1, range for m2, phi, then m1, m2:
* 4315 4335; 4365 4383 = 5.8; 2.41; 2.40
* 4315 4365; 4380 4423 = 5.8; 2.36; 2.47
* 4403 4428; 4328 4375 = 6.3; 2.63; 2.38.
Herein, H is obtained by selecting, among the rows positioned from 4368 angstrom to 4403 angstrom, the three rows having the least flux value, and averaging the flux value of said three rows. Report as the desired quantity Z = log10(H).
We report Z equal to 0.33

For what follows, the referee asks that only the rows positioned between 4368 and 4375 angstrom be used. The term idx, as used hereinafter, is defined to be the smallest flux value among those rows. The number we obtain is 2.45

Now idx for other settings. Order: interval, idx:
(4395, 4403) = 2.41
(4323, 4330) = 2.37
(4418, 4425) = 2.81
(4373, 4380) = 2.31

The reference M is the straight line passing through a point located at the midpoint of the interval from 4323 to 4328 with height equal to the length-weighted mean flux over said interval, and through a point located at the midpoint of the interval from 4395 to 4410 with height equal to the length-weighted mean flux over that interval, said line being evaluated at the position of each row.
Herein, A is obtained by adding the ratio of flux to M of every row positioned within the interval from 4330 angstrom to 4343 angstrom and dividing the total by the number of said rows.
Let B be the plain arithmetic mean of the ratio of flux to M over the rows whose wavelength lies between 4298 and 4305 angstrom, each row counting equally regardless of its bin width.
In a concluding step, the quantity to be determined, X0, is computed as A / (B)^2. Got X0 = 2.10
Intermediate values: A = 0.99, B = 0.69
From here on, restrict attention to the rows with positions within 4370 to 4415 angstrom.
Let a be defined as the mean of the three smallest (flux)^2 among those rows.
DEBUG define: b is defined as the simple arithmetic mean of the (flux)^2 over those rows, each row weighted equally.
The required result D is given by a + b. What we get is 10.3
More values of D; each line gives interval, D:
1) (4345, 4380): 10.9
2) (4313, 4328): 10.3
